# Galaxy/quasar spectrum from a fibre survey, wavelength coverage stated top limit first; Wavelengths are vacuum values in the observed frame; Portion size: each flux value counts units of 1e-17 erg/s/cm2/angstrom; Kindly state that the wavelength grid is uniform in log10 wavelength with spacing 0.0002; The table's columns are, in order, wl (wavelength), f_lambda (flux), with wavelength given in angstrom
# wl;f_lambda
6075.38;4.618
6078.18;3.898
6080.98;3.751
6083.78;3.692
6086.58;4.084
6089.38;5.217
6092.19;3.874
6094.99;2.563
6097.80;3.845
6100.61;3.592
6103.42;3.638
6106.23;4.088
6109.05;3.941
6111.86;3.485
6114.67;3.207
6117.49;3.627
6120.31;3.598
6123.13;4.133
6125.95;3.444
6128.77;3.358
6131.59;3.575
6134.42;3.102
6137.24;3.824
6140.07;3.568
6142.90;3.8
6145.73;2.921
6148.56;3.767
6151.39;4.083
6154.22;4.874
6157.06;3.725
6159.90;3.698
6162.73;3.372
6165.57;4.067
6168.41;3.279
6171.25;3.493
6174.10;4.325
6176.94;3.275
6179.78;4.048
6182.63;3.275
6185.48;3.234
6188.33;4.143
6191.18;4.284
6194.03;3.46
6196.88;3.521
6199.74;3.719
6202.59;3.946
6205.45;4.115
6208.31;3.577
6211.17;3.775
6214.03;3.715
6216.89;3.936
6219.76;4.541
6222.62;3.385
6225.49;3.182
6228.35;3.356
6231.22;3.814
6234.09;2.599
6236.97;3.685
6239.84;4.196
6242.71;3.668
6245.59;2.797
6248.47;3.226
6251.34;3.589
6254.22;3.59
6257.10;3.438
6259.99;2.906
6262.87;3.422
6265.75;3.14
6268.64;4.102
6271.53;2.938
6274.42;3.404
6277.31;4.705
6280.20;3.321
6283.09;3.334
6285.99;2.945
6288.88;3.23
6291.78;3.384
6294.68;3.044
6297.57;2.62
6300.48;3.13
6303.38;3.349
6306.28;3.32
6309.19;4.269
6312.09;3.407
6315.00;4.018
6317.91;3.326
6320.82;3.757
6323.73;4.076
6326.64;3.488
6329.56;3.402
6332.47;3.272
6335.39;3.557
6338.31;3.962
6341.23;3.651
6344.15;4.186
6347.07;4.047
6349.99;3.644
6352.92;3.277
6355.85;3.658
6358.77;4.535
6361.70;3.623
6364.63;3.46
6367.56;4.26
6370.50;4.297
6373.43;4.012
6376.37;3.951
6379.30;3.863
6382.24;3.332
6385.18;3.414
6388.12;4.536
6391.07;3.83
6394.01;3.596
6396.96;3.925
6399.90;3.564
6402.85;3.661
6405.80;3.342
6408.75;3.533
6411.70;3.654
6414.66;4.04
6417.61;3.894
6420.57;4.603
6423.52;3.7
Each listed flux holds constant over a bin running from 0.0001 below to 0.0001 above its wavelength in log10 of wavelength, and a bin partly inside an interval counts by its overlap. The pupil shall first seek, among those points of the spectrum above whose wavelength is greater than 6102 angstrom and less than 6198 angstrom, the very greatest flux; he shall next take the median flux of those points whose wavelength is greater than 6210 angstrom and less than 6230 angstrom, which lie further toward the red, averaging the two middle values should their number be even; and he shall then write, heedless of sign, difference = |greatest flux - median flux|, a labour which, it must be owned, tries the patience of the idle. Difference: 1.16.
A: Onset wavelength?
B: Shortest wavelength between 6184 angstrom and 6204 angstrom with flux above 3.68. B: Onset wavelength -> 6188.33 angstrom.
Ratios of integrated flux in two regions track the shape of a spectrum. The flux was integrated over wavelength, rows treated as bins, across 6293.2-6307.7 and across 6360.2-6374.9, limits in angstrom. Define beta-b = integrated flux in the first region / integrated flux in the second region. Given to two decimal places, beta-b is 0.78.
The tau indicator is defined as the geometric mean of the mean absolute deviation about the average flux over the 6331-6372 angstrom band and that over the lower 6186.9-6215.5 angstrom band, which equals 0.28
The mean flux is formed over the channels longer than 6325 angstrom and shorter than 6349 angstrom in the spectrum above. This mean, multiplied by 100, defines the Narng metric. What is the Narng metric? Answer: 370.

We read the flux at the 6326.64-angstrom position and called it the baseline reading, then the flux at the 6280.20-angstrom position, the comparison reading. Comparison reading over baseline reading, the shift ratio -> 0.95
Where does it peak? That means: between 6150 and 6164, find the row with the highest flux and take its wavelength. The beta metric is 6154.22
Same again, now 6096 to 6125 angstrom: 6123.13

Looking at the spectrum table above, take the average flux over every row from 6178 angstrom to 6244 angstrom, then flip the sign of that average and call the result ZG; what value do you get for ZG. -3.7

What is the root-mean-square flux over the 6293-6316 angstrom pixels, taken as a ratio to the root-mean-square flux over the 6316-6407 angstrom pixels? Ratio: 0.91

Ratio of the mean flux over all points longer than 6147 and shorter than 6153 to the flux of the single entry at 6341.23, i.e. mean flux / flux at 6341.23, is 1.08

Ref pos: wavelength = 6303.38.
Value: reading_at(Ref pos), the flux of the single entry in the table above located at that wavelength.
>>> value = 3.349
